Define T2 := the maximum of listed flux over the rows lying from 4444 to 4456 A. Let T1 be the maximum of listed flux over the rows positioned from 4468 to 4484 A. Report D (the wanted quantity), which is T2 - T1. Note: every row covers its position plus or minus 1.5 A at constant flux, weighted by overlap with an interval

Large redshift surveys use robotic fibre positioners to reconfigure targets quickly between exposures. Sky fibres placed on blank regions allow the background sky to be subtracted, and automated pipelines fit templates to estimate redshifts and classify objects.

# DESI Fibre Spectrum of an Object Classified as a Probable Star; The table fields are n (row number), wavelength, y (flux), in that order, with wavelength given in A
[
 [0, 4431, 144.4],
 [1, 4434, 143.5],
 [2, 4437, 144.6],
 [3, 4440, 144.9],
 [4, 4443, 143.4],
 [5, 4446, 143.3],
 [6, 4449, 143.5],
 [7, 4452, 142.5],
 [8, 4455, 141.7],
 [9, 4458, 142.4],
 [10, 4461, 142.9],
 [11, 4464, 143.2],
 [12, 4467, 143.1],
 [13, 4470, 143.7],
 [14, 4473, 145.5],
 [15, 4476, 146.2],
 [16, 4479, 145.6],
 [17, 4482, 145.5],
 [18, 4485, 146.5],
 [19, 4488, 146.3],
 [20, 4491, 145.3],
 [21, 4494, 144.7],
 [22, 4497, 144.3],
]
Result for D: -3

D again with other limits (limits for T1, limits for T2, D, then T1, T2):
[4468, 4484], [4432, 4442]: -1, 146.2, 144.9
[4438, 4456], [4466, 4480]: 1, 144.9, 146.2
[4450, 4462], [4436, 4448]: 2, 142.9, 144.9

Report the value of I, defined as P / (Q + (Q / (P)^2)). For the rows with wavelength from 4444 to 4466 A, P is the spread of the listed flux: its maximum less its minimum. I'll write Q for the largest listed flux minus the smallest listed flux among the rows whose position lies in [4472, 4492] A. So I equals 1.15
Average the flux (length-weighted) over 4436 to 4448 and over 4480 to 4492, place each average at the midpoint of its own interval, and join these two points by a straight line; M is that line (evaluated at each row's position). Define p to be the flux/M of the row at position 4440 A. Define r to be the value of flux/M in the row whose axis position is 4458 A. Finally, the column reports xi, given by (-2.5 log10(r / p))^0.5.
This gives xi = 0.157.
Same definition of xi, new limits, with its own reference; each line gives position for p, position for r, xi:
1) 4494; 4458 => 0.076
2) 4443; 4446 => 0.042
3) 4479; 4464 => 0.115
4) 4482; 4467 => 0.115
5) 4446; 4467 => 0.091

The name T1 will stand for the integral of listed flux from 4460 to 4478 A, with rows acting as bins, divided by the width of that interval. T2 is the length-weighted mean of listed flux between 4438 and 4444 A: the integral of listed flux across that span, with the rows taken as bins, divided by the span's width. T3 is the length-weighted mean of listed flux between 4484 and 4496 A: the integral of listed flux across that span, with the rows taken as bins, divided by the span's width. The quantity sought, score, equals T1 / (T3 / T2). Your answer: 143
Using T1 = 144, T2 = 144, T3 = 146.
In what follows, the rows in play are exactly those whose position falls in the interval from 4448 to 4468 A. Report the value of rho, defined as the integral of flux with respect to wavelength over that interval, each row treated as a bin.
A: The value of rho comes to 2855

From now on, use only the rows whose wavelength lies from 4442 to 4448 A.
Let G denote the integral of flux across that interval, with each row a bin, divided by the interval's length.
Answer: 143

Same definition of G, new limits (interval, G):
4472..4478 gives 146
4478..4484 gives 146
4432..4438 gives 144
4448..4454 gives 143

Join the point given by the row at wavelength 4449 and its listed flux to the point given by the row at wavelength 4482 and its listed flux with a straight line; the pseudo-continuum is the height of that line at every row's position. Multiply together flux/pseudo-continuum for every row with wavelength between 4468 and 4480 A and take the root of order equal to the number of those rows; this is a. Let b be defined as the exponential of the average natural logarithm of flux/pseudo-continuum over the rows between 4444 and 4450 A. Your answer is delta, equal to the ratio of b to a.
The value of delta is 0.999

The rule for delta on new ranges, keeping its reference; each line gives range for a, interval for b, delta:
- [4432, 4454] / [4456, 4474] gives 0.989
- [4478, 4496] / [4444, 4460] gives 0.994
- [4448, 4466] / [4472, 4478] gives 1.014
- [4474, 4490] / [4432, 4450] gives 1.002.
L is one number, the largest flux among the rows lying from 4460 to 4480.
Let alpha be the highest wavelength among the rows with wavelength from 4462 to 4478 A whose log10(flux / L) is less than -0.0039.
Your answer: 4470 A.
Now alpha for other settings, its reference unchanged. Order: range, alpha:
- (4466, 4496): 4494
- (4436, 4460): 4458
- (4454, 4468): 4467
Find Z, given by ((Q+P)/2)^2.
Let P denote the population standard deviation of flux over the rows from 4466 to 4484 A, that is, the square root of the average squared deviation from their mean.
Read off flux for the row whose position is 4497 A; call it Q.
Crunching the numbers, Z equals 5287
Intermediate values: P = 1.12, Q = 144.3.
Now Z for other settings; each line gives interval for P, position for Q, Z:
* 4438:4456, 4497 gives 5277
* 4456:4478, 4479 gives 5397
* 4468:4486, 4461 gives 5169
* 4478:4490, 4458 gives 5100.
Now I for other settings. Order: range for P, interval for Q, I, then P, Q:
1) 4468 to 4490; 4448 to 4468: 1.38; 2.8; 1.8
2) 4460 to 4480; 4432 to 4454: 1.26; 3.3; 2.4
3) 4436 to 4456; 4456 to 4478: 0.77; 3.2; 3.8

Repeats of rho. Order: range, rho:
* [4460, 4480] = 2886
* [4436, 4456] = 2869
